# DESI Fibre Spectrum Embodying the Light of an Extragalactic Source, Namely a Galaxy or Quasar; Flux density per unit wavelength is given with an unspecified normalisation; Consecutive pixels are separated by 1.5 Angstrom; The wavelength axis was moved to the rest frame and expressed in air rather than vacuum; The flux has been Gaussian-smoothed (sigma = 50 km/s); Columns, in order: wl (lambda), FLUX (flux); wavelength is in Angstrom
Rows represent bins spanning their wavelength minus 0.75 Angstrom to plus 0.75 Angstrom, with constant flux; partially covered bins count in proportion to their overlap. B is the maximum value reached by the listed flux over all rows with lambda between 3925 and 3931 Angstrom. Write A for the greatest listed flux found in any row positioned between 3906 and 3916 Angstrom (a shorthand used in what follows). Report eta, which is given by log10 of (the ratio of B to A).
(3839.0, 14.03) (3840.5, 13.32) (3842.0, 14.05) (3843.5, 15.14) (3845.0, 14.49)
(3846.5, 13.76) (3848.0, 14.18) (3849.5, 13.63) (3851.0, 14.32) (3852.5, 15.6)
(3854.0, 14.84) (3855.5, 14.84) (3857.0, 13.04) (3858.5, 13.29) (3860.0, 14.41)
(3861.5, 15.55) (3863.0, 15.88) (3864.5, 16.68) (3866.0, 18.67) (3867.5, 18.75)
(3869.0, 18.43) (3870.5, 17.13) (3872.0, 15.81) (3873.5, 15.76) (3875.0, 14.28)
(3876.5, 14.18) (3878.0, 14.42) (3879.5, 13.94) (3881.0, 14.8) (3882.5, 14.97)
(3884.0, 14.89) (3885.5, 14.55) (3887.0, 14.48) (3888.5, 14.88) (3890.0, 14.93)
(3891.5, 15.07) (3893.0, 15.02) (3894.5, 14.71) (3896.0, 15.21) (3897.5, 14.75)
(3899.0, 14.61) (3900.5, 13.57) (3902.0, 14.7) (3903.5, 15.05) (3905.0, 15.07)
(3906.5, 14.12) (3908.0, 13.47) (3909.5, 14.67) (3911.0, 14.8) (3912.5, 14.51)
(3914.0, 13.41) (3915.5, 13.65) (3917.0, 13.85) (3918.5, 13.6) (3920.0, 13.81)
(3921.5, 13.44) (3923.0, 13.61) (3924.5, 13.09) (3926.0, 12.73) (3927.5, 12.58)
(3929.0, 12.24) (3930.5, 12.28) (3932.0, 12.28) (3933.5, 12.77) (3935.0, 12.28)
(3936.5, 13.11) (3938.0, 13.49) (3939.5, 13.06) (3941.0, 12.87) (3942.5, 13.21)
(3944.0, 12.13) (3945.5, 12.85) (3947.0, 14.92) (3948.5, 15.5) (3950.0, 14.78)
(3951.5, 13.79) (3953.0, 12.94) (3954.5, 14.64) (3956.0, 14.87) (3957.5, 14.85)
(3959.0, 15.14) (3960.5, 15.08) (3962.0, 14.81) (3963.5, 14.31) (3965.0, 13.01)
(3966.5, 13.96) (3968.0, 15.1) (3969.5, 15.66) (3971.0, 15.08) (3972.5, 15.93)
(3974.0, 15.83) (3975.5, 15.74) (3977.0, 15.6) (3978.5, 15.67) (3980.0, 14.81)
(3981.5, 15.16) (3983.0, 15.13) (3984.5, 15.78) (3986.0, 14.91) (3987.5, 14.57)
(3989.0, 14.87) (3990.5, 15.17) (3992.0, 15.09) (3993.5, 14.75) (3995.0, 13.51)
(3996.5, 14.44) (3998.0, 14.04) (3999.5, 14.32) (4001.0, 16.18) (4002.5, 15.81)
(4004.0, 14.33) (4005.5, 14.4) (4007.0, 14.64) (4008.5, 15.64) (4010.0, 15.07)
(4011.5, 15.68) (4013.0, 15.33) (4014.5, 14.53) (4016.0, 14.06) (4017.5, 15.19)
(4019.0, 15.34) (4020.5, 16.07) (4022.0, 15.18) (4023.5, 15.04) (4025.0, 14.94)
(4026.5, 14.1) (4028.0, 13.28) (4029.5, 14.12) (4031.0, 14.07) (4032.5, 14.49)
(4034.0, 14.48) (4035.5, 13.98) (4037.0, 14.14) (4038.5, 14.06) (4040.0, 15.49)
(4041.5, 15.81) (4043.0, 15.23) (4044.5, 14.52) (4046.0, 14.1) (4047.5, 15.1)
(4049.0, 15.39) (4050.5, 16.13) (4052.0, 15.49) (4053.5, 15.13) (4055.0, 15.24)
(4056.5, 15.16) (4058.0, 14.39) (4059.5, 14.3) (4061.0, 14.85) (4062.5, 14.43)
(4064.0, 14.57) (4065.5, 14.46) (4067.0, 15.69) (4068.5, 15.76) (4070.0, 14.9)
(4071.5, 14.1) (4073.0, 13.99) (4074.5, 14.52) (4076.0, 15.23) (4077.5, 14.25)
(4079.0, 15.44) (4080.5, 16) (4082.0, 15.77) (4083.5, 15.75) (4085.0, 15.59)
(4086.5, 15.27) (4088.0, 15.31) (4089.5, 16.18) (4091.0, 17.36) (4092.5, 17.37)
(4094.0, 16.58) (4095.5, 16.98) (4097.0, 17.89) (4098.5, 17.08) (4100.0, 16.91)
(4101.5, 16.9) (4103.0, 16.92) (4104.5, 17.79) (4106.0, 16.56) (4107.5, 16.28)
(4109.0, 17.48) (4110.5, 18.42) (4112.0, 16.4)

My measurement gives -0.07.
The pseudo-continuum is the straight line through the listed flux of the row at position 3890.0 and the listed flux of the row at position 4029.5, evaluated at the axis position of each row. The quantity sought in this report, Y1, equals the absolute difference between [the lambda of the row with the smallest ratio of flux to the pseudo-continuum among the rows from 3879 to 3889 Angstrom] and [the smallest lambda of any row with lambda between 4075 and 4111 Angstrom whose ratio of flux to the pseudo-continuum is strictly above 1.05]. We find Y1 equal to 196.5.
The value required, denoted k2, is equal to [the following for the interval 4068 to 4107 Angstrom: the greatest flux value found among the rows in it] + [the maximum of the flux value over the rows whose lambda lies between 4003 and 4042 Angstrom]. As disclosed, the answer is 34.0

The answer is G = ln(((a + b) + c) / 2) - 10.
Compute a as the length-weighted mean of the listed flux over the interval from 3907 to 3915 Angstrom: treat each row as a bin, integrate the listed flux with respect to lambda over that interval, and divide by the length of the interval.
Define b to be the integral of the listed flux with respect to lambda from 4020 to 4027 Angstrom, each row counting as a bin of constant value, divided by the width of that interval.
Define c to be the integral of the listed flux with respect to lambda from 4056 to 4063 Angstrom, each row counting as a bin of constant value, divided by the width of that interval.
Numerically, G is -6.91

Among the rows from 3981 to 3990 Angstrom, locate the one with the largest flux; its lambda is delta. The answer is 3984.5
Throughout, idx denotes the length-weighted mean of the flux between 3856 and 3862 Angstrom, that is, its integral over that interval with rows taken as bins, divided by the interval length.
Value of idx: 14.0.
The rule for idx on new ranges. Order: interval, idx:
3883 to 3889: 14.7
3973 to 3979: 15.7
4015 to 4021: 15.1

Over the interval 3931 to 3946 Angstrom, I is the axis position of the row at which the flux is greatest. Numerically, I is 3938.0 Angstrom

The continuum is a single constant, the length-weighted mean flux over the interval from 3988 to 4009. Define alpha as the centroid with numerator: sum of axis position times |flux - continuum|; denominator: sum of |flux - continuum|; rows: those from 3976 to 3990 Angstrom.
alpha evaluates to 3981.4 Angstrom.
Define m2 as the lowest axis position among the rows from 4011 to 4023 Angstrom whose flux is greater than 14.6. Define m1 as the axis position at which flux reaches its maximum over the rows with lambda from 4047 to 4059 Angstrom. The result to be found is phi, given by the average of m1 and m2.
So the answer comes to 4031.0 Angstrom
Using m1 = 4050.5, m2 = 4011.5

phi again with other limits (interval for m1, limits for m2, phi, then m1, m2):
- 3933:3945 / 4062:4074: 4002.5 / 3938.0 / 4067.0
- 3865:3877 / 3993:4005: 3930.5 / 3867.5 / 3993.5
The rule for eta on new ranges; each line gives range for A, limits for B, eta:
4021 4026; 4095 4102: 0.07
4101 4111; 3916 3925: -0.12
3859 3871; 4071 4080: -0.08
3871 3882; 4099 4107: 0.05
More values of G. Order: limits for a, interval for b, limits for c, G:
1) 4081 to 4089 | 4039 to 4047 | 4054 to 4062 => -6.88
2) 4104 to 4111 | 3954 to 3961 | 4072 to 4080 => -6.85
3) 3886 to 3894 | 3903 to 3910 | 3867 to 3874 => -6.85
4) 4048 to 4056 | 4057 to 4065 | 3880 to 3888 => -6.89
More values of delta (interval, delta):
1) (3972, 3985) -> 3972.5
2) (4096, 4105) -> 4097.0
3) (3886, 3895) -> 3891.5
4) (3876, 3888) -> 3882.5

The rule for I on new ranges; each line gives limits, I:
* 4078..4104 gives 4097.0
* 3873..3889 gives 3873.5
